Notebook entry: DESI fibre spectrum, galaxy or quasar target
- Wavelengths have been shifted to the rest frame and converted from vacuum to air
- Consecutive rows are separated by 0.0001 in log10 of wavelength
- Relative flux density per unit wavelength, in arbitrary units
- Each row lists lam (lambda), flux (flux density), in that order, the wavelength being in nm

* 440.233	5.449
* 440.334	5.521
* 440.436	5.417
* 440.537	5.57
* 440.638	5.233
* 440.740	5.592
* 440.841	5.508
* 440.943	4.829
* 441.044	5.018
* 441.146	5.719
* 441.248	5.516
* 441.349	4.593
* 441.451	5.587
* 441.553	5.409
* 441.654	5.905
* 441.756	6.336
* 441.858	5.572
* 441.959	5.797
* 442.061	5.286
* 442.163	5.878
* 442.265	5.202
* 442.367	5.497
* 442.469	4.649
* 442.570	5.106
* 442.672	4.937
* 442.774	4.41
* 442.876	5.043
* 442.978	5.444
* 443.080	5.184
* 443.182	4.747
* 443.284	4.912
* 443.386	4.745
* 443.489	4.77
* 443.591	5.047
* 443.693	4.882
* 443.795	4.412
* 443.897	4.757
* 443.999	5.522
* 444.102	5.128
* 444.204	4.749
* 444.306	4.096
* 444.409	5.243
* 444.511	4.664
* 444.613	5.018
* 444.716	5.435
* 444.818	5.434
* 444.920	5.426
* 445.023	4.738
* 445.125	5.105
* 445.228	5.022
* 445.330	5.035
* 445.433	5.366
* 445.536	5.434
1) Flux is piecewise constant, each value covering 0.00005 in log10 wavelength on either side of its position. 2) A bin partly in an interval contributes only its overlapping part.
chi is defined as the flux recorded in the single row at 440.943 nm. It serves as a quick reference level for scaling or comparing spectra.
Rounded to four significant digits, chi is 4.829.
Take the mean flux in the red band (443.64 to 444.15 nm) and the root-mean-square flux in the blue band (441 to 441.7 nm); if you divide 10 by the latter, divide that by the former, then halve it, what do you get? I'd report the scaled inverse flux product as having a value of 0.187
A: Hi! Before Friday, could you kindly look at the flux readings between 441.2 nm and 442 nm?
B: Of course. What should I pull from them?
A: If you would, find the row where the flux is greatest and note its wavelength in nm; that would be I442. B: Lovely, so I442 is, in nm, 441.756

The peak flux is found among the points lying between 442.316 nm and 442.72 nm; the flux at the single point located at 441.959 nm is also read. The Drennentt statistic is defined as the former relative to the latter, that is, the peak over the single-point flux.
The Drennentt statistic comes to 0.95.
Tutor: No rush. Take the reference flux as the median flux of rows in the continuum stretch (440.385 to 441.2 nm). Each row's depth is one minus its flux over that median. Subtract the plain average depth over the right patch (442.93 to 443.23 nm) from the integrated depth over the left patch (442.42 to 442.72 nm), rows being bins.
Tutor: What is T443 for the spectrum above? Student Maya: -0.03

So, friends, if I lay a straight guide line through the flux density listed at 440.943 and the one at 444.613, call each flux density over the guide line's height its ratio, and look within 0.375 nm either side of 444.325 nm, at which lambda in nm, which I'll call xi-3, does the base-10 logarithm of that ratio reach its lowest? 444.306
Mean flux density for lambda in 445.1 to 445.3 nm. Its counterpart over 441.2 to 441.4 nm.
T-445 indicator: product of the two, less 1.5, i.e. 24.1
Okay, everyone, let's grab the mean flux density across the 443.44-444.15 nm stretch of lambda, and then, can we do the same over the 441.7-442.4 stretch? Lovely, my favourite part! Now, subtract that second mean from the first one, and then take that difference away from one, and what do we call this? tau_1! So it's 1.7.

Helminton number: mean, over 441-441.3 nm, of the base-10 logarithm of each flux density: 0.733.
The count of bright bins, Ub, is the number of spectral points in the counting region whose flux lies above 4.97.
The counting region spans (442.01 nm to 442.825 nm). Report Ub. 5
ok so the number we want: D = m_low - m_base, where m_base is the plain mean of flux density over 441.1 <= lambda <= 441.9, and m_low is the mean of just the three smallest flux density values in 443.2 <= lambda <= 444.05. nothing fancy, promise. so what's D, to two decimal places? -0.94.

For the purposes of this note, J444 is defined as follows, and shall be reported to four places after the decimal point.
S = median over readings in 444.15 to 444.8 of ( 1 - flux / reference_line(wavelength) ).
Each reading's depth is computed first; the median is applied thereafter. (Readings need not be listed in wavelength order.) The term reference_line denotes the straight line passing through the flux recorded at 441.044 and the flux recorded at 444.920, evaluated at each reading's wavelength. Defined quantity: 0.0910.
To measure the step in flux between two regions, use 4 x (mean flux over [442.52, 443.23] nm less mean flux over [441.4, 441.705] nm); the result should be -2.6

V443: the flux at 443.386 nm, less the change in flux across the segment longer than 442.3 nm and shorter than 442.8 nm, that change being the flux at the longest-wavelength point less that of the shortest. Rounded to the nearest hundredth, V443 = 5.83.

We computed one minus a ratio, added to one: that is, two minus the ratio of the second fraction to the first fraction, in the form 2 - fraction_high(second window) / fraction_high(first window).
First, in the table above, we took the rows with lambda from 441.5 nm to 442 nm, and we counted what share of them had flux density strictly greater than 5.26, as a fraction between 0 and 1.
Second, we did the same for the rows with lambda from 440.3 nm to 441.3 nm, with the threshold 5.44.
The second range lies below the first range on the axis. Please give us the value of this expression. 1.4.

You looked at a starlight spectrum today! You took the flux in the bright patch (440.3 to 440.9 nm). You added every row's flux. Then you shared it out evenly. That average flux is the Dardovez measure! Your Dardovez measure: 5.5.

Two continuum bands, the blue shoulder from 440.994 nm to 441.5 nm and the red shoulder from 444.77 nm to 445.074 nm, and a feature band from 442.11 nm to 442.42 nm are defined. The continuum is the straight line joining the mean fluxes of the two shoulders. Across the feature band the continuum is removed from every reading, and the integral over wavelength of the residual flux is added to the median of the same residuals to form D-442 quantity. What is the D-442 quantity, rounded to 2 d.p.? 0.32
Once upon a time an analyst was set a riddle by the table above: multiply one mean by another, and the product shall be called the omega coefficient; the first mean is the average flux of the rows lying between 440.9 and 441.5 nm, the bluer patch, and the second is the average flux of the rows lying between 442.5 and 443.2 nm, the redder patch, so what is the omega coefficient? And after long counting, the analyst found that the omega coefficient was 26.0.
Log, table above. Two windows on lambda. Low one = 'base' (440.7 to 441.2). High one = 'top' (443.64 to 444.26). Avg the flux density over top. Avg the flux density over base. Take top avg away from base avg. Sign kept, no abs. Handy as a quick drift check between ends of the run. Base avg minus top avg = 0.42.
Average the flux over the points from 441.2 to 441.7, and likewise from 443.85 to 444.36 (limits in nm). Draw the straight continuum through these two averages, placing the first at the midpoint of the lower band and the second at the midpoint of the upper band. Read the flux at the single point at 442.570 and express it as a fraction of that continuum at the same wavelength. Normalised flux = 0.99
